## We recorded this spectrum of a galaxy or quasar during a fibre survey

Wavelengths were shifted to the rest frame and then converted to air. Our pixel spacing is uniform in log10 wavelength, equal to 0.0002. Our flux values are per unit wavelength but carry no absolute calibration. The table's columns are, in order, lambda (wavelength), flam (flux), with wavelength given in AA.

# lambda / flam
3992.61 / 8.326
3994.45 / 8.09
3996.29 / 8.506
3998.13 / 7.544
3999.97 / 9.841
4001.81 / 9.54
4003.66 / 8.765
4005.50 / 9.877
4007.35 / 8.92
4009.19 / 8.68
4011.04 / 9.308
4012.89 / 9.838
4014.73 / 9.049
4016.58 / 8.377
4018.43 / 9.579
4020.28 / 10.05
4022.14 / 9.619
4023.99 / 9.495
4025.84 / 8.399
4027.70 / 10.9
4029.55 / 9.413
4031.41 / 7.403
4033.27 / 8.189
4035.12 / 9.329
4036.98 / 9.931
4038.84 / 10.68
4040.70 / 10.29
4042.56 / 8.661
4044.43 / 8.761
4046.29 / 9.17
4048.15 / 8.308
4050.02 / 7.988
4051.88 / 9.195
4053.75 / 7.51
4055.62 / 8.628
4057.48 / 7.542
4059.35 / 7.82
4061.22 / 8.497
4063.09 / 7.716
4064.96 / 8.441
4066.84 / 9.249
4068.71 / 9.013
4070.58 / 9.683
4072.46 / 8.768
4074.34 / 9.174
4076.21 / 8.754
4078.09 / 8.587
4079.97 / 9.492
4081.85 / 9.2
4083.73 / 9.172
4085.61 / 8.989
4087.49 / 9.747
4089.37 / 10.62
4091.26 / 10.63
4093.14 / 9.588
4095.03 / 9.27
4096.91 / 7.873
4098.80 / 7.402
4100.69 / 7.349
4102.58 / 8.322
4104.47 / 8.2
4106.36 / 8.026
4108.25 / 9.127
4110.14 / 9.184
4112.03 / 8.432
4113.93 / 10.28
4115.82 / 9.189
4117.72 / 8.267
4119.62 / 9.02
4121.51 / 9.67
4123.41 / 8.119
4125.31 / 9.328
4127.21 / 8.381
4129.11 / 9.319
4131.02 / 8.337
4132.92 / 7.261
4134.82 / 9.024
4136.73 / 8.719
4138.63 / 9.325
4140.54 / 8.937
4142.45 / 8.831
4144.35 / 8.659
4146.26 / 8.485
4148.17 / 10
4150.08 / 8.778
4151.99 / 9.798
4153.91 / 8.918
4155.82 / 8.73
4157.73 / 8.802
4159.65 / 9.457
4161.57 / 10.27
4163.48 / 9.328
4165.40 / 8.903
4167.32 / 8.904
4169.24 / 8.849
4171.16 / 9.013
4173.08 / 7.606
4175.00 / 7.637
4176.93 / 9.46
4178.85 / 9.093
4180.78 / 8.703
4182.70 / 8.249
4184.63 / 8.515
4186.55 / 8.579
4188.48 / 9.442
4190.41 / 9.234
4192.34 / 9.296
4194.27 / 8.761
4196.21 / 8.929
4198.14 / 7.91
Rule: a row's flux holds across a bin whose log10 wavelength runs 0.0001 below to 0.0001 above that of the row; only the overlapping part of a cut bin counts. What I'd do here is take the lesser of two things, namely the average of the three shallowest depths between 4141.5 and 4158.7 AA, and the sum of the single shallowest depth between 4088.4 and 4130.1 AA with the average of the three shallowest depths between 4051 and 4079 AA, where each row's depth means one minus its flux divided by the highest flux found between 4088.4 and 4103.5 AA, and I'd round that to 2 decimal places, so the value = 0.10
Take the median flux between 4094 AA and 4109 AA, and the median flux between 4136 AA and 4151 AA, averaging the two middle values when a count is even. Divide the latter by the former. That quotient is 1.09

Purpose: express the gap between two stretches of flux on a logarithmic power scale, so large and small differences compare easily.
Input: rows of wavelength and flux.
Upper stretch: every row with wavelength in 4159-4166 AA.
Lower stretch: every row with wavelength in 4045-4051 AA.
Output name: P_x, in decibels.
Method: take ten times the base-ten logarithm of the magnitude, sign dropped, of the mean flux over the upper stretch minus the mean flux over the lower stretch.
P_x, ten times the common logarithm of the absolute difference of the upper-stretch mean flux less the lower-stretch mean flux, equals 0.0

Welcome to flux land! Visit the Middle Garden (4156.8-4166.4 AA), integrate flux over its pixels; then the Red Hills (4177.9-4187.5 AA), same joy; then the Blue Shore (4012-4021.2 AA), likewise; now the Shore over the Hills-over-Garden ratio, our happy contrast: 93.5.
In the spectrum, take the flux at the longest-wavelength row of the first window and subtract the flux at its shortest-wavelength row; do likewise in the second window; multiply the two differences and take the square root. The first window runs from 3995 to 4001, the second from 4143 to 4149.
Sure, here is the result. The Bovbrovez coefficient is 1.34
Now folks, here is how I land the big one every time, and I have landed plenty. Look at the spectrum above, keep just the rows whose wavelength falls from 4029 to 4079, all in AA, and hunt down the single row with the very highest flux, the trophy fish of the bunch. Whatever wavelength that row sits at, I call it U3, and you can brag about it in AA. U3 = 4038.84 AA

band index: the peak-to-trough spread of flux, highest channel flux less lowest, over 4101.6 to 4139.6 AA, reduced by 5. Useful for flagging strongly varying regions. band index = -1.98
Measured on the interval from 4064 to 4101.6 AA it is -1.72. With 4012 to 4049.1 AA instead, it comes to -1.50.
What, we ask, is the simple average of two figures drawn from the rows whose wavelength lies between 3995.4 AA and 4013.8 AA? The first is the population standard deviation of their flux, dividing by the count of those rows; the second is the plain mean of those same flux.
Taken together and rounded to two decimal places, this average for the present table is 4.90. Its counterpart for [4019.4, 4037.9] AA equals 5.12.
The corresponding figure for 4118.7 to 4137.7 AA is 4.70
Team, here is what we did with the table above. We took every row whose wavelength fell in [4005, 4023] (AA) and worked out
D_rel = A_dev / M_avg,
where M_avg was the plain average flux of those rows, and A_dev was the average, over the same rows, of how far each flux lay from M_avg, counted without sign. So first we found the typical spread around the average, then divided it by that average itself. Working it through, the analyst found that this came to 0.050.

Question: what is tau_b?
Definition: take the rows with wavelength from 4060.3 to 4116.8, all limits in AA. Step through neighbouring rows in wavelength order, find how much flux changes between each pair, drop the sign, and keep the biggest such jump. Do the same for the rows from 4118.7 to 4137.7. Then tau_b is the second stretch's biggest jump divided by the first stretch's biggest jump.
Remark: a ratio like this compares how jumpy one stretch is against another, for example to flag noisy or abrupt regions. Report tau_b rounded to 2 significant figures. 0.95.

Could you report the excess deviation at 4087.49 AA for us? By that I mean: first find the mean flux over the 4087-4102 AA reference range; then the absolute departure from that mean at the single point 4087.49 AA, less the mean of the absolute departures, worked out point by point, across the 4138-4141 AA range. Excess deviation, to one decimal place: 0.5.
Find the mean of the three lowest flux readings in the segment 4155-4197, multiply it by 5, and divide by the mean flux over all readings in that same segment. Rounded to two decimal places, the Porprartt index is 4.40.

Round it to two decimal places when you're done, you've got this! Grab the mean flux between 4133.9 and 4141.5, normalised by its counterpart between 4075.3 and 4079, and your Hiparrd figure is 1.04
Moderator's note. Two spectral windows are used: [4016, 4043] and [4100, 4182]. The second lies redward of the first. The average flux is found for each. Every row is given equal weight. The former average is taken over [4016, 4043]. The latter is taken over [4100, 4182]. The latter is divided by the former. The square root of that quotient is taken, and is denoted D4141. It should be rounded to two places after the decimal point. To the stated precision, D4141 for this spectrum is 0.97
